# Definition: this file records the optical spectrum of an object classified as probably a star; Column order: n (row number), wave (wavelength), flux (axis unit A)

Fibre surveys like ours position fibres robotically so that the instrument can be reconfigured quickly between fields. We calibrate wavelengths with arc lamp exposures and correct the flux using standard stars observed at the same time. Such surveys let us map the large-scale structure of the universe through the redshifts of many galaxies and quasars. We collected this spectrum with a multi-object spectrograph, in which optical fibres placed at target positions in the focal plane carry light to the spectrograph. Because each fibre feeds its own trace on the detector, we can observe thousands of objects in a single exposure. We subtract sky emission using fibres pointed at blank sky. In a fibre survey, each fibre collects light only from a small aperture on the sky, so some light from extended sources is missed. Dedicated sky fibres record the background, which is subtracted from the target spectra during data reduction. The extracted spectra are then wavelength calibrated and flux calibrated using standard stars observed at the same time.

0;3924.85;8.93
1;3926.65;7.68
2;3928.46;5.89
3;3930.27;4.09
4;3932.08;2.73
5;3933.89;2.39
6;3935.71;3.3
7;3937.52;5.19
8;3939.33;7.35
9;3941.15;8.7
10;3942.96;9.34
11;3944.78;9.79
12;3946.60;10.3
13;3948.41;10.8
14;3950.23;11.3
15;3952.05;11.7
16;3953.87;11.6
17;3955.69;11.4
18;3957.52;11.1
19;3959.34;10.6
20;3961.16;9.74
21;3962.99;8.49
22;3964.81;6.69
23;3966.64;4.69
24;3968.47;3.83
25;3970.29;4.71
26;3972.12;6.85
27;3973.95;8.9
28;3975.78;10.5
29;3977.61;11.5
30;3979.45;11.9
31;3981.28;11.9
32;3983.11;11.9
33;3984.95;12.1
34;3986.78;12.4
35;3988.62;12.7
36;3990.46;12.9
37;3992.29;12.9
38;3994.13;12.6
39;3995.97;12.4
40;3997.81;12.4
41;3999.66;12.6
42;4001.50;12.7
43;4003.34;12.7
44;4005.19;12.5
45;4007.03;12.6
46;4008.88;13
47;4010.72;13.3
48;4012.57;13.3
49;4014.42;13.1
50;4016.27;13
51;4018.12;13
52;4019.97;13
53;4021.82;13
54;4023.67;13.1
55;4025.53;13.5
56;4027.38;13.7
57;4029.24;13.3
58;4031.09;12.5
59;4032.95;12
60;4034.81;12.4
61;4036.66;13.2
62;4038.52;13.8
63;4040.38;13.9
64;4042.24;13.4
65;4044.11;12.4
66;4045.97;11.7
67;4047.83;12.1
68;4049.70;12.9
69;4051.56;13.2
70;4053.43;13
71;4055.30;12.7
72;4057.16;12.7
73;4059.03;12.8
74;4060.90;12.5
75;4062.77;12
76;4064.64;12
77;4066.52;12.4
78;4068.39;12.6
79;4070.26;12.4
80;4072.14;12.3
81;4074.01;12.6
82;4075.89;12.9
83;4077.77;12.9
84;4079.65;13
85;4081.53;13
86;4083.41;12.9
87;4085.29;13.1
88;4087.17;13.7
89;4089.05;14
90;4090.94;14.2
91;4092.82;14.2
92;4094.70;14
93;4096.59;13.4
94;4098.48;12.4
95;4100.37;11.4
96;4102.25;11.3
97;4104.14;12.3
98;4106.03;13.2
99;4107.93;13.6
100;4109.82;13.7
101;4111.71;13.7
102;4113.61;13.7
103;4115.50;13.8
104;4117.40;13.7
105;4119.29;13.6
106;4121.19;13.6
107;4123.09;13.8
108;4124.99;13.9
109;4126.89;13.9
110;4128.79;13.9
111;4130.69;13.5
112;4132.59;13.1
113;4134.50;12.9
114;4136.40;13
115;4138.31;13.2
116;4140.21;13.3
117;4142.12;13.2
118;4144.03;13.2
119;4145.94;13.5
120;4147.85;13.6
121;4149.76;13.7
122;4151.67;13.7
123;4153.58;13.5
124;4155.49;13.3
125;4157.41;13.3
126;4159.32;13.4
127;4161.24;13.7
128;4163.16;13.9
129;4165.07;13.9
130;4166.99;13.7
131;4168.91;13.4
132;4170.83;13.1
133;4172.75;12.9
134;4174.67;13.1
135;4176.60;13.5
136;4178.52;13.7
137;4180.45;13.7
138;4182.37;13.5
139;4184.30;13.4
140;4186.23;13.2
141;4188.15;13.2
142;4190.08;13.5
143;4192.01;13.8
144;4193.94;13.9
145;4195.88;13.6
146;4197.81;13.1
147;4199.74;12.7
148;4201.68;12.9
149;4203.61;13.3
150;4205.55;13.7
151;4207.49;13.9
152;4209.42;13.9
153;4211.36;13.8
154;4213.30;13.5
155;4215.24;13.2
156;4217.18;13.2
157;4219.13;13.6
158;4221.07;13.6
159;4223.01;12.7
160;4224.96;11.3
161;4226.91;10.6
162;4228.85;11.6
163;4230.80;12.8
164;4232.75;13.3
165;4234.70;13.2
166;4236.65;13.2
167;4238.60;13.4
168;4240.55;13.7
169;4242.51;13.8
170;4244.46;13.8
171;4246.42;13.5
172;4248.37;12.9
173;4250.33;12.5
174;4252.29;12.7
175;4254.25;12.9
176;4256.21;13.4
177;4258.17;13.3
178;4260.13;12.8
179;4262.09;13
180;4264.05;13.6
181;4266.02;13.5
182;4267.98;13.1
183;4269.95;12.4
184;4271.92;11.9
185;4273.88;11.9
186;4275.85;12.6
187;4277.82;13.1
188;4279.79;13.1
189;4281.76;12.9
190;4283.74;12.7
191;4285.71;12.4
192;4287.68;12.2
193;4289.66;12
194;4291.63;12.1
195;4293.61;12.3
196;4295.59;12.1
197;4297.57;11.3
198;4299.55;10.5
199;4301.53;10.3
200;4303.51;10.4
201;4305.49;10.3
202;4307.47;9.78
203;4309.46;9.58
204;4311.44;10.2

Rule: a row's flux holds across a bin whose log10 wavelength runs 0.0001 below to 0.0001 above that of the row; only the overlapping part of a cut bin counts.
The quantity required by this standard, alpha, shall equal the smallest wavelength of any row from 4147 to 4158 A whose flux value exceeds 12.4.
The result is 4147.85 A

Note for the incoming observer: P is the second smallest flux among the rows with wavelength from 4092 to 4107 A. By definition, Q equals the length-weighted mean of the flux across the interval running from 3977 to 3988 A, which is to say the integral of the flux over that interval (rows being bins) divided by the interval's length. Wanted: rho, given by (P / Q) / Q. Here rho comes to 0.0795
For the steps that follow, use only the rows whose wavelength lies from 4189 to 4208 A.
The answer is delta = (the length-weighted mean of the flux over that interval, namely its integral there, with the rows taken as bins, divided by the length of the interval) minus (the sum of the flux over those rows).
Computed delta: -121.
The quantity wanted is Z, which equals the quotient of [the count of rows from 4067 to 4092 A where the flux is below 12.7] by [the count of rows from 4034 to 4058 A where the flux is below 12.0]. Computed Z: 4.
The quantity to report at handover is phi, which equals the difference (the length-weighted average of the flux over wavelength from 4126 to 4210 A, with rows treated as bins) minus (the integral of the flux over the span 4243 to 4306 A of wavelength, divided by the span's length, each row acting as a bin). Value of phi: 1.0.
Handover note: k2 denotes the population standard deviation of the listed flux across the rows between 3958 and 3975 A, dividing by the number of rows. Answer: 2.3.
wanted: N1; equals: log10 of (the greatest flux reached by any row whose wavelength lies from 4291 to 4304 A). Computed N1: 1.090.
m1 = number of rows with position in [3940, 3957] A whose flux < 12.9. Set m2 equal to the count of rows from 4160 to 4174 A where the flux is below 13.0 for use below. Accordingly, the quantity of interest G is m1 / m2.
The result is 9.0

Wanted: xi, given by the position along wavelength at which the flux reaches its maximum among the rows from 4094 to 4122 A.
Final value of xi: 4094.70 A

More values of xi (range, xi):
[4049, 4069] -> 4051.56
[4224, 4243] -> 4242.51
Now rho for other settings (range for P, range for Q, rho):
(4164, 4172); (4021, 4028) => 0.0756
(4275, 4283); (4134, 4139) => 0.0759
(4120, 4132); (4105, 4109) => 0.0761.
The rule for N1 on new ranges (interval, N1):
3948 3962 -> 1.068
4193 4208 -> 1.143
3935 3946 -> 0.991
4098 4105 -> 1.093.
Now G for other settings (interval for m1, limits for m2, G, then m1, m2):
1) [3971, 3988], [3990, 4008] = 0.9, 9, 10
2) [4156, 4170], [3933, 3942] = 0.0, 0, 5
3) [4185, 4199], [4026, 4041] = 0.0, 0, 3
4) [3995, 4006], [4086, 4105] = 1.5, 6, 4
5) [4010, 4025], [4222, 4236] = 0.0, 0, 5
